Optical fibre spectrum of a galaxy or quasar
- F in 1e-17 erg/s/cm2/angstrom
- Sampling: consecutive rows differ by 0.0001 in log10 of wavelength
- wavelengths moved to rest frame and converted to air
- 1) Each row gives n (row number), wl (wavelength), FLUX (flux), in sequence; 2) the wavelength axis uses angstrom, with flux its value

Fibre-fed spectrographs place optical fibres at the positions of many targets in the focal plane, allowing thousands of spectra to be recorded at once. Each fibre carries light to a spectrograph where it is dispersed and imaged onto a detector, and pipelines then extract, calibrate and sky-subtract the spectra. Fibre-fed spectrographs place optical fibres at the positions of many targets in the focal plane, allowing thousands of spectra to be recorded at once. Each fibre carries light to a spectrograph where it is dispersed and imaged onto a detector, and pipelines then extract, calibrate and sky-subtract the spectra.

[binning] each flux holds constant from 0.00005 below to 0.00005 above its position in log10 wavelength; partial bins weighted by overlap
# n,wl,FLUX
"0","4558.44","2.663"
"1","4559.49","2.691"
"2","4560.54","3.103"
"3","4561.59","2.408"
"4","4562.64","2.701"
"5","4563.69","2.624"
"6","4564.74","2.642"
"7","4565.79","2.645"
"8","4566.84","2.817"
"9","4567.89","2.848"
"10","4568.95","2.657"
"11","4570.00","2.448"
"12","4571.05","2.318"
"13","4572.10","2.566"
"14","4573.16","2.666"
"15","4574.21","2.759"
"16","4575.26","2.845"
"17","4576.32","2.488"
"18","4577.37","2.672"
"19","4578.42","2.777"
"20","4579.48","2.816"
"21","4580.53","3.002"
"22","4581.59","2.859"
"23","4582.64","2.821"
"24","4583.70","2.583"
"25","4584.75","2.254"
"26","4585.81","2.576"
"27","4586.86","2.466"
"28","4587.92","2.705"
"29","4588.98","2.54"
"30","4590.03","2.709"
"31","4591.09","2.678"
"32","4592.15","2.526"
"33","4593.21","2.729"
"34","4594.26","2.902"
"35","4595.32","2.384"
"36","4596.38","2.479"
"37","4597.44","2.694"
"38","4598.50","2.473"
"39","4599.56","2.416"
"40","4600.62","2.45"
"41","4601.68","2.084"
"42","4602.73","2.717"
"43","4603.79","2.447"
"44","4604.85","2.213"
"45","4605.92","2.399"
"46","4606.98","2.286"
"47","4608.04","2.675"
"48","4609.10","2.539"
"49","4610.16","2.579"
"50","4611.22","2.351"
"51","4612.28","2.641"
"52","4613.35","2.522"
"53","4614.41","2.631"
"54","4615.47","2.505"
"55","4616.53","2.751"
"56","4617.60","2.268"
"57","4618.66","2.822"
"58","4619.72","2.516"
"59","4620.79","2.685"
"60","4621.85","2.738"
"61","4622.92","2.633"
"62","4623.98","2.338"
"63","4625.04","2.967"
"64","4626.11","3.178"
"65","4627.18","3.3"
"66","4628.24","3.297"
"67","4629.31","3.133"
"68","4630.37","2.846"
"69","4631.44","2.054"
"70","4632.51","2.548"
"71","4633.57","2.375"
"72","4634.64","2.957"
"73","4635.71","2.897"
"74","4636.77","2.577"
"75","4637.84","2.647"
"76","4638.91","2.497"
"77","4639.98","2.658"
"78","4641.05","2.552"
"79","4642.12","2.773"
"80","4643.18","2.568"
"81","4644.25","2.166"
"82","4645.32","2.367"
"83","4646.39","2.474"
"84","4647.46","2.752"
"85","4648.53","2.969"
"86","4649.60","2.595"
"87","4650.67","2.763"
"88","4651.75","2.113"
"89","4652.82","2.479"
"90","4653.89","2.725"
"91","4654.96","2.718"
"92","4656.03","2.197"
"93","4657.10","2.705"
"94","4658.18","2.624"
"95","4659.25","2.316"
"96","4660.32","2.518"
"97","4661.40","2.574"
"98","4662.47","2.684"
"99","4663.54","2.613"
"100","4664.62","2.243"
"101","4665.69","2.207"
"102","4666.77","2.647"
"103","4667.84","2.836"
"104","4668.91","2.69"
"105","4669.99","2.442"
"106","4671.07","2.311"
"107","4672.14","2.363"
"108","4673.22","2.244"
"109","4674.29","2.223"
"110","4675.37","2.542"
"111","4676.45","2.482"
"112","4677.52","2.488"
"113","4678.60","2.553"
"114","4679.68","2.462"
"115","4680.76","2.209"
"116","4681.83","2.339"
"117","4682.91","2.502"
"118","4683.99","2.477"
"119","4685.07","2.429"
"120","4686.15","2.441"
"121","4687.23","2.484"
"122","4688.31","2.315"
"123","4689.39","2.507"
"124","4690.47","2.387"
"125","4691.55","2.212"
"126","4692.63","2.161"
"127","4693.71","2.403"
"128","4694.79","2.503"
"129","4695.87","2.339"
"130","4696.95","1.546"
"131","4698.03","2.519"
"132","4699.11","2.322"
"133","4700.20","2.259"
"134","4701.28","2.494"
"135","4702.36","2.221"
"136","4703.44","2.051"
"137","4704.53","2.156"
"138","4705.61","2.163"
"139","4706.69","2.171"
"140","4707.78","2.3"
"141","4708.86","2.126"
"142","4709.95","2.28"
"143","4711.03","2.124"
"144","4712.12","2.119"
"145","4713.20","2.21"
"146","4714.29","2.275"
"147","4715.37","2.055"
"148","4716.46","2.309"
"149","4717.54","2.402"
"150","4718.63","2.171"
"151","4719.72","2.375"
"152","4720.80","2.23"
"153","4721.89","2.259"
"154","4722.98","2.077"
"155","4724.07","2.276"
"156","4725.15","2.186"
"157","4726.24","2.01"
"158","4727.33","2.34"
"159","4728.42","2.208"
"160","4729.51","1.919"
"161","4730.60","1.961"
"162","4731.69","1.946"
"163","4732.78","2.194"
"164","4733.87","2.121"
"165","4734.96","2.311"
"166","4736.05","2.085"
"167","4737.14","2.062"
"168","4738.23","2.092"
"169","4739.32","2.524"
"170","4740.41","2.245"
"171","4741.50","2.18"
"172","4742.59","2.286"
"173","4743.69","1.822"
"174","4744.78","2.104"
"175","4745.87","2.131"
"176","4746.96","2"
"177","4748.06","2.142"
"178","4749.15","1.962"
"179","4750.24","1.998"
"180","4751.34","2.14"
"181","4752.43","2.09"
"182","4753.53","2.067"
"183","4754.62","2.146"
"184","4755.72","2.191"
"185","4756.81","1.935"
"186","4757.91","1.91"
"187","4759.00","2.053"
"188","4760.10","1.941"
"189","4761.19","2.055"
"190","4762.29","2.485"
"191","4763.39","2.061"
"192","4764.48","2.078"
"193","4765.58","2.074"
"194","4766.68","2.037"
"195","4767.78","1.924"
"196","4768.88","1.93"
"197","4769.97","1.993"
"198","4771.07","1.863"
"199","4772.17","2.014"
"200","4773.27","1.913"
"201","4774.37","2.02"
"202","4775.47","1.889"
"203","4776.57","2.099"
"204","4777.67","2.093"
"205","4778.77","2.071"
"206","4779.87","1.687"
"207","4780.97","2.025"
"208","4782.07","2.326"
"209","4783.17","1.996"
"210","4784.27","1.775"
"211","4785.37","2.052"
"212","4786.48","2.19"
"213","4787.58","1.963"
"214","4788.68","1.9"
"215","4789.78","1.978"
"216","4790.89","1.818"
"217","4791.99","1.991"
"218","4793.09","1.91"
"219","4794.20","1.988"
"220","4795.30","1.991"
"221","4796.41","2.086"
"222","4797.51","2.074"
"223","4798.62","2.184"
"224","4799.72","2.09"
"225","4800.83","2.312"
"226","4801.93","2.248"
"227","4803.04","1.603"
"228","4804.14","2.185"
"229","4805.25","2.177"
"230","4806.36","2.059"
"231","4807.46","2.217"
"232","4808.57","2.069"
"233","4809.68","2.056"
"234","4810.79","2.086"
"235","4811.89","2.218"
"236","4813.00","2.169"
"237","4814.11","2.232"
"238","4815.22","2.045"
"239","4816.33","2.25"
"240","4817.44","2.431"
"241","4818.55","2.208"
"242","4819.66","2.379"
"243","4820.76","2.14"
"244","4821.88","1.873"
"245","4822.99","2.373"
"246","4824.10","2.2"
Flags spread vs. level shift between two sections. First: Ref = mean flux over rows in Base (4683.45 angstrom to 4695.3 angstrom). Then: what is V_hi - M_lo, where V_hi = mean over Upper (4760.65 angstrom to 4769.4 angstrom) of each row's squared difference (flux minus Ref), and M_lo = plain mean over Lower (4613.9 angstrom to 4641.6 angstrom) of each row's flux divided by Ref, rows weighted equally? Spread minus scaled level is -1.01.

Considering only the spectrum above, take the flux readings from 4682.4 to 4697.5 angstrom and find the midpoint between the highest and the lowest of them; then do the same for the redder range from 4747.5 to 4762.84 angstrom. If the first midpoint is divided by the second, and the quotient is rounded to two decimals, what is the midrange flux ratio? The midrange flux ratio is 0.92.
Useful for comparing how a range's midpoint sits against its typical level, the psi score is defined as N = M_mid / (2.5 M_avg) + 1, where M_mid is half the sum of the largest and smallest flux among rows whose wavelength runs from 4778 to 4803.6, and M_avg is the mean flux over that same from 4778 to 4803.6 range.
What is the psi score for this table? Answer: 1.39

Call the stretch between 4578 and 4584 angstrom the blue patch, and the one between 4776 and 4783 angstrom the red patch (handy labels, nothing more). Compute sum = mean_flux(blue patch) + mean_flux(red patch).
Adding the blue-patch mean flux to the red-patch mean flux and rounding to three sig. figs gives 4.86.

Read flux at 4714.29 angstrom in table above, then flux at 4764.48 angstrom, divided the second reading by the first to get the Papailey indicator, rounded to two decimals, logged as 0.91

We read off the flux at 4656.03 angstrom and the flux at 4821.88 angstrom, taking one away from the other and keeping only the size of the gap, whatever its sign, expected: 0.32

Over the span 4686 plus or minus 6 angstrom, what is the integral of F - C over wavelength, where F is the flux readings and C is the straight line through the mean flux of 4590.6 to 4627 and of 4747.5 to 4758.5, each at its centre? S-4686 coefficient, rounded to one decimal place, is 1.2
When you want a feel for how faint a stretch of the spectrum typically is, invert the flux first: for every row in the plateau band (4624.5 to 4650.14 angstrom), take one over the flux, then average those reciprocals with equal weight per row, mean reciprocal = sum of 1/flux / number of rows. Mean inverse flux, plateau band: 0.37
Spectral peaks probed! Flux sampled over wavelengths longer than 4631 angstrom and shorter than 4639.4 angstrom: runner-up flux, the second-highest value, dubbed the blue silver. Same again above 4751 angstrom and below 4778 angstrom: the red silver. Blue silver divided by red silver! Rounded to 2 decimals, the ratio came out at 1.32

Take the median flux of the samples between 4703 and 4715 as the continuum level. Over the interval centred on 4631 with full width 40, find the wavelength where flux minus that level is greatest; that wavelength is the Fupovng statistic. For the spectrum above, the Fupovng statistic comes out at 4627.18 angstrom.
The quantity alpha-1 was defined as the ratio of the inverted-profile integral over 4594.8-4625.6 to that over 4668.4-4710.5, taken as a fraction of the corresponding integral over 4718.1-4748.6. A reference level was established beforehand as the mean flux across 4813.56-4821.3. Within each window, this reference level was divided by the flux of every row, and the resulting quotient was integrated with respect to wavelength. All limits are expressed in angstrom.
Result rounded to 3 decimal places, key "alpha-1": 0.021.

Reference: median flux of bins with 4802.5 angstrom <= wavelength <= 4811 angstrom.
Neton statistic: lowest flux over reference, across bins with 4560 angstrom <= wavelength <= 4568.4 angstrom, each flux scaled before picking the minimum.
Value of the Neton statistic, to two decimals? 1.16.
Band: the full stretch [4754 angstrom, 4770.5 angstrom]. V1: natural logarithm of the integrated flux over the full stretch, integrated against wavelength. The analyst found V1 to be 3.52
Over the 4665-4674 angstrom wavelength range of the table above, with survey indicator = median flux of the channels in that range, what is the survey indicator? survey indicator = 2.4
